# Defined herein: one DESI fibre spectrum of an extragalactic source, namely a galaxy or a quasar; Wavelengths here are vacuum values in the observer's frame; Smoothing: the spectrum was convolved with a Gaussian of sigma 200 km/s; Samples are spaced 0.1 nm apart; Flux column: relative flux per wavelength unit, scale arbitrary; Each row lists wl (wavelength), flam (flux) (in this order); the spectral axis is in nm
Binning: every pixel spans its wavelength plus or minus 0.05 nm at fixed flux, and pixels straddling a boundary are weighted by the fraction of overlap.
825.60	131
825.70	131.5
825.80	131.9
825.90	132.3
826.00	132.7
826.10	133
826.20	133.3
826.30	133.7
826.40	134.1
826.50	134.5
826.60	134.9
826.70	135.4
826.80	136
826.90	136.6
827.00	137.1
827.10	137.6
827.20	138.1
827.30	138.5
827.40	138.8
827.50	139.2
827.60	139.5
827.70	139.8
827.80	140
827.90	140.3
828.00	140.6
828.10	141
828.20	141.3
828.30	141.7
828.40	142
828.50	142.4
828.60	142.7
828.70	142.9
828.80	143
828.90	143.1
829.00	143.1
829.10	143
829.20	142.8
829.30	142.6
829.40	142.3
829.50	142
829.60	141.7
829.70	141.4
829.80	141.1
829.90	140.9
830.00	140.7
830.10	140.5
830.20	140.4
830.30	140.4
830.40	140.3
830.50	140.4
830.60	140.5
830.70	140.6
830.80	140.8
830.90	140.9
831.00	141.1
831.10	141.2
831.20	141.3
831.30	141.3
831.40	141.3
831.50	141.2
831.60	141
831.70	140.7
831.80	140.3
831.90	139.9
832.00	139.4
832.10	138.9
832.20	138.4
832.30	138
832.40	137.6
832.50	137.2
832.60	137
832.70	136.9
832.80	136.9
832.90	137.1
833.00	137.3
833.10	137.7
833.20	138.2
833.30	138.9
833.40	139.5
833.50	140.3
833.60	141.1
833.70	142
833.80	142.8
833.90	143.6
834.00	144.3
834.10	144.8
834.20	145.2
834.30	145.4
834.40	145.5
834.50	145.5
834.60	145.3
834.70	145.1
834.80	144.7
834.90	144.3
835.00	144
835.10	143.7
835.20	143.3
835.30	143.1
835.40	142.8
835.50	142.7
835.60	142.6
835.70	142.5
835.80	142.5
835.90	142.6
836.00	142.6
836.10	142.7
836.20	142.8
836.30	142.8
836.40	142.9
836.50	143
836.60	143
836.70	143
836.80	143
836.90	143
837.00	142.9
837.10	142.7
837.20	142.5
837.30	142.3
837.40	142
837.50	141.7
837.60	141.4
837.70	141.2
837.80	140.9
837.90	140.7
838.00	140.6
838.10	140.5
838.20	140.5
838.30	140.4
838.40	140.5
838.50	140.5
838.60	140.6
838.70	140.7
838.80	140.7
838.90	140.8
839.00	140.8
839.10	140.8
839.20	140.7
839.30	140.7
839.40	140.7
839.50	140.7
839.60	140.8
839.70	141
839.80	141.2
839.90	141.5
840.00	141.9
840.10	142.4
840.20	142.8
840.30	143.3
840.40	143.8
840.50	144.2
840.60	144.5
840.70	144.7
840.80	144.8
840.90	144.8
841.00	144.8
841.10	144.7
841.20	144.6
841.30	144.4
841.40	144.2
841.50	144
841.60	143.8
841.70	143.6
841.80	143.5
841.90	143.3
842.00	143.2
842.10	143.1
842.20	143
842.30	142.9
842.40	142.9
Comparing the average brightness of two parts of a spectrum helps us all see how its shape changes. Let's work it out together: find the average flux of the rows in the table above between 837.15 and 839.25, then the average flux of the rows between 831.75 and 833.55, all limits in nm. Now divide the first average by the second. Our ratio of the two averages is 1.02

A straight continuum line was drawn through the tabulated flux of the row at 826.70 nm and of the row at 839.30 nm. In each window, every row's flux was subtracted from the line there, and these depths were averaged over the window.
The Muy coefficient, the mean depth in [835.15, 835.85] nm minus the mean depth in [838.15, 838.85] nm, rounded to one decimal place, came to -3.5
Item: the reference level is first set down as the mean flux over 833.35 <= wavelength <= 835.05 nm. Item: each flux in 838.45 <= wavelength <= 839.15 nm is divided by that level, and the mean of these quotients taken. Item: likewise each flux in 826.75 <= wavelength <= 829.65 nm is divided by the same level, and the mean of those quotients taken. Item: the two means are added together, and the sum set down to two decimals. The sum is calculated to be 1.96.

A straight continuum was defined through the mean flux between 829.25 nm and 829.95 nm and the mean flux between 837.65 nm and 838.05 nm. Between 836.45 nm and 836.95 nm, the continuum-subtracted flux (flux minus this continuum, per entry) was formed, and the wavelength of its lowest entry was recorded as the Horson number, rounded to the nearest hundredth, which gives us 836.50 nm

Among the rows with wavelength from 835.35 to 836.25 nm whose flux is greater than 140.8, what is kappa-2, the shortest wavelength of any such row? 835.40 nm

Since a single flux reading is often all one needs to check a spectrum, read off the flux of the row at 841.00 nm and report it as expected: 144.8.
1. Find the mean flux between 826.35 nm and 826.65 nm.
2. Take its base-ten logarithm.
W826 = 2.13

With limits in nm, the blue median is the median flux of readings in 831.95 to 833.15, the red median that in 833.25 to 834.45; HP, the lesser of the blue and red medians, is 137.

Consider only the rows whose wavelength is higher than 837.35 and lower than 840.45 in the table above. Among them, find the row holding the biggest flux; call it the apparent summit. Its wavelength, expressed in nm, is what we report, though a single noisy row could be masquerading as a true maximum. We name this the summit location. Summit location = 840.40 nm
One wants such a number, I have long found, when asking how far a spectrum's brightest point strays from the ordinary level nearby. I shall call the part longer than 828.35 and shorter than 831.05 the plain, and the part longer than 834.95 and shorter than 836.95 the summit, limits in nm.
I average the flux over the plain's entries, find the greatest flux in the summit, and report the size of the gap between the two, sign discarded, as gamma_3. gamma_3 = 2.4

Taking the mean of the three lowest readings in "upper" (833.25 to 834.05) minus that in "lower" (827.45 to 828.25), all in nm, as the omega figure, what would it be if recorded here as 0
